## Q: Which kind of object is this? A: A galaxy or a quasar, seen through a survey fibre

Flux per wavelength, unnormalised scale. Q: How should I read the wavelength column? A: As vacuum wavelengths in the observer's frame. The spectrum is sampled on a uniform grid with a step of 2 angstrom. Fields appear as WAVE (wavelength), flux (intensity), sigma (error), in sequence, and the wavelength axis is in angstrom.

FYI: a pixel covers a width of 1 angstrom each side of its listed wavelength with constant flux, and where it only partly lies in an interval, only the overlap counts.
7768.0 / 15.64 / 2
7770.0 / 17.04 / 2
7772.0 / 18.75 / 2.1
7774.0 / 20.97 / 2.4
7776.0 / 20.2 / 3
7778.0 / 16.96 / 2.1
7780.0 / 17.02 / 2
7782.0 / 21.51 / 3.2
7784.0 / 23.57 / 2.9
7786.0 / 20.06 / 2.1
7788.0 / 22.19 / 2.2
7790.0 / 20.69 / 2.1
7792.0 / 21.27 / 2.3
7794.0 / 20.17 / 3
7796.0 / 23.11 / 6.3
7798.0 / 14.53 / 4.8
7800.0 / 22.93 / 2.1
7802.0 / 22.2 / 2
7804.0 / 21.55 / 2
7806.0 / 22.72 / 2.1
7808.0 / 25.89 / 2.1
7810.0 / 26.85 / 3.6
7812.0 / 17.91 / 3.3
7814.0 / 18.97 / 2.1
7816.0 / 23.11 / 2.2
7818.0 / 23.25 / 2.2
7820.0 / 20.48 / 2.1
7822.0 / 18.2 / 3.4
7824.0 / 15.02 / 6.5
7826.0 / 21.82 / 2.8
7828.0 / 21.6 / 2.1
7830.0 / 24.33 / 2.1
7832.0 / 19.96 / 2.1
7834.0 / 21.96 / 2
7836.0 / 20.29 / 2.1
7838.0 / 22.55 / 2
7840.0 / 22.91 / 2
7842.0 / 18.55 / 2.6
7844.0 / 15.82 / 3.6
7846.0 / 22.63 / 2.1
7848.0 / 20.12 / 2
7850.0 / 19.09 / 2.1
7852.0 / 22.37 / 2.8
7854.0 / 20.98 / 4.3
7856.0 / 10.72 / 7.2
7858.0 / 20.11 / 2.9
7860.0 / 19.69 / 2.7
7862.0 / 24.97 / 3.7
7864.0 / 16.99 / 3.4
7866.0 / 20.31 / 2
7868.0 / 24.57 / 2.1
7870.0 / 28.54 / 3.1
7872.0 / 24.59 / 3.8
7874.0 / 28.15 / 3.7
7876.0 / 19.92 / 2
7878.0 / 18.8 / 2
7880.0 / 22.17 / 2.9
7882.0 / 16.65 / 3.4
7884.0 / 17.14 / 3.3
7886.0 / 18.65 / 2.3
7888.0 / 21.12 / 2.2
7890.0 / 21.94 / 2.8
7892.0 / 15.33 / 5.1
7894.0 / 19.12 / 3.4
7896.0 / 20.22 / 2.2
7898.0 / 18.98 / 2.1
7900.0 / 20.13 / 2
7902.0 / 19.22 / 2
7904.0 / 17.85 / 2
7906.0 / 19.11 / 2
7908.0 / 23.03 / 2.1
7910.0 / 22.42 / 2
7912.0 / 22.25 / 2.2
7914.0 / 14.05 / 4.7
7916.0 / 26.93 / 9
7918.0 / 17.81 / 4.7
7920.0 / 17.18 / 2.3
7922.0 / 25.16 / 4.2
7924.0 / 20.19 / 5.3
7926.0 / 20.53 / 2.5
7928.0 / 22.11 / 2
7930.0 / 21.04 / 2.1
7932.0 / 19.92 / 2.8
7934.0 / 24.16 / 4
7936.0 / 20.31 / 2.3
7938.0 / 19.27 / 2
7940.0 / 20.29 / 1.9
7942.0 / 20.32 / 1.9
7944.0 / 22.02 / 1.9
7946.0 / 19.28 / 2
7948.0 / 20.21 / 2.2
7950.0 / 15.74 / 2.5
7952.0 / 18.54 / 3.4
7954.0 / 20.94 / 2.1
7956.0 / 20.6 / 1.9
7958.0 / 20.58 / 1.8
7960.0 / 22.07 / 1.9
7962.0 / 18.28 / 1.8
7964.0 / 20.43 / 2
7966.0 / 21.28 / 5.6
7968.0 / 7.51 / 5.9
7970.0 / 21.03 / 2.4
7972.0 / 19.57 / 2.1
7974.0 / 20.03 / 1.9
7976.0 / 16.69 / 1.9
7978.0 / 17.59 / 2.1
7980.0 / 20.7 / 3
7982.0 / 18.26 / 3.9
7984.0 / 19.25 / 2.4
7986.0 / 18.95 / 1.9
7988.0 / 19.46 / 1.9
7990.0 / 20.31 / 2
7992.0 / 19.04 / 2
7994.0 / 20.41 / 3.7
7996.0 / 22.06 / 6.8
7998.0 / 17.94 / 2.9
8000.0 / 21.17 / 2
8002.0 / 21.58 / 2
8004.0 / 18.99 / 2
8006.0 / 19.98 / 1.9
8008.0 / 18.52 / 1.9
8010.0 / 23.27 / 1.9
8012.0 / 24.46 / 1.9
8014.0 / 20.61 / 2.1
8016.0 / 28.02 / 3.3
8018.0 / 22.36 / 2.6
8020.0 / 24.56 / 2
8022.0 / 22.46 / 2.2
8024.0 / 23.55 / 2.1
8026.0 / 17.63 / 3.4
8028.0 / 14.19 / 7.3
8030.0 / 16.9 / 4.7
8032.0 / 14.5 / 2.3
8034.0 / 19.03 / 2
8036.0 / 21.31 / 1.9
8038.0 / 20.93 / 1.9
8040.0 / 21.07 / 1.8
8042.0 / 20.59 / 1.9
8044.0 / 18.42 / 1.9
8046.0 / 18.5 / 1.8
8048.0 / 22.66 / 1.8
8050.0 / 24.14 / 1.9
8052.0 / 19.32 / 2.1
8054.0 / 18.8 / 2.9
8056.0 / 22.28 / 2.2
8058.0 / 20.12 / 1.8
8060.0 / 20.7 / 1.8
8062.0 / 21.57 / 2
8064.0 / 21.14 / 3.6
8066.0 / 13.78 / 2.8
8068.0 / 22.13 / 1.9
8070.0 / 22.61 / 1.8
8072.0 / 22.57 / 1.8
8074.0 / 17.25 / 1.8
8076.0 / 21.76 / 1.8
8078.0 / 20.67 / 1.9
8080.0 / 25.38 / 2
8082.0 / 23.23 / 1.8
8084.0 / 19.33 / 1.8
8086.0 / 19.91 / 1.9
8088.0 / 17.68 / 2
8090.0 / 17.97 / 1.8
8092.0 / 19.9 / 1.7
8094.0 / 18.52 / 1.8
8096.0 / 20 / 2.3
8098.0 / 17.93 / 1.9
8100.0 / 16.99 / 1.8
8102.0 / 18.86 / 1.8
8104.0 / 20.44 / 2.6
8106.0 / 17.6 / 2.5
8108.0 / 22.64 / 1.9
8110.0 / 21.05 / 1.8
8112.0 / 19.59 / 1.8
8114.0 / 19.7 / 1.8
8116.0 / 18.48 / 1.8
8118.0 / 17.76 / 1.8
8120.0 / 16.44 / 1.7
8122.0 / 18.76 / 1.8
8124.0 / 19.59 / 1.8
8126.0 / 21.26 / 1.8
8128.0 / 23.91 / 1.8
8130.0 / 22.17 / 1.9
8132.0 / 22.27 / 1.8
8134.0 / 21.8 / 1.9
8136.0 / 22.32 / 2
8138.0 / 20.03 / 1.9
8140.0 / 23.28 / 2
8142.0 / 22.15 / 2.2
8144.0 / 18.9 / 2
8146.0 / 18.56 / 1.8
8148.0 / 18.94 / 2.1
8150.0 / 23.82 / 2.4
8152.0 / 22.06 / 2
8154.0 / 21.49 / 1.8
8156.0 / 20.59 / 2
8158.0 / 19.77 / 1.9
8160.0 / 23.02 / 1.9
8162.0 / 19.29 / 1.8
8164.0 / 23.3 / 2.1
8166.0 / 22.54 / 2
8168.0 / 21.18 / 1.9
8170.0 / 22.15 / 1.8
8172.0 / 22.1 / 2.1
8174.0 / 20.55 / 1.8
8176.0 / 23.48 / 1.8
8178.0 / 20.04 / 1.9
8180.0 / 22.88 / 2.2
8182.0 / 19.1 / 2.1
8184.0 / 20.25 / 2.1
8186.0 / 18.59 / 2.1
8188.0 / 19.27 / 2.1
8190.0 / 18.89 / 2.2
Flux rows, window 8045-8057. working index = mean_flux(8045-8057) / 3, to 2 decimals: 6.98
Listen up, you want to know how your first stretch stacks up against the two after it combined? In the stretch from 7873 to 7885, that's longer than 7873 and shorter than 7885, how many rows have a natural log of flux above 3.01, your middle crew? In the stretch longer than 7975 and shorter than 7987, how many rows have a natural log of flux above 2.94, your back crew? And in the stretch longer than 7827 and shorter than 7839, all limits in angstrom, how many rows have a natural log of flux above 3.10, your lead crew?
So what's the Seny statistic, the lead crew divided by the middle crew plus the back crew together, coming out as 0.40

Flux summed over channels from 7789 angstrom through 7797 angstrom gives 85.2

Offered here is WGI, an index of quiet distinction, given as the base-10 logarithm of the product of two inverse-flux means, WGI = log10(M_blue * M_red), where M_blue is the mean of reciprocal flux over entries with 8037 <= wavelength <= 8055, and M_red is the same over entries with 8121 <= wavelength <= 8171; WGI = -2.63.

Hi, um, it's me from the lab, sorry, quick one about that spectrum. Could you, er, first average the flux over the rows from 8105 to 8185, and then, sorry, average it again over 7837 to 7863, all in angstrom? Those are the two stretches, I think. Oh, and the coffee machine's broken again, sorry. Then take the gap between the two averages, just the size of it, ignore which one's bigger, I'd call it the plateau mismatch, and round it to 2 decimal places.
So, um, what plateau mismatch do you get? 0.83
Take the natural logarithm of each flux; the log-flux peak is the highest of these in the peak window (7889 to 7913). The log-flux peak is 3.14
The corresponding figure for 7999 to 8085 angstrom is 3.33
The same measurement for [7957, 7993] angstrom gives 3.09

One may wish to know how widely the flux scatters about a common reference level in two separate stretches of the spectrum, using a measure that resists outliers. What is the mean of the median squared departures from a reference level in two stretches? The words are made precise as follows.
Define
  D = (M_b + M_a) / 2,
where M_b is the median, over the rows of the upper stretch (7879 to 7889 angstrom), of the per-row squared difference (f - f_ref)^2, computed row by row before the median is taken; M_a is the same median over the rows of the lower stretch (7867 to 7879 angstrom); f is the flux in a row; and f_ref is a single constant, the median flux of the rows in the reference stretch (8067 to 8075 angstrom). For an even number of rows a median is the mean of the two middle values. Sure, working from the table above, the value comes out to 11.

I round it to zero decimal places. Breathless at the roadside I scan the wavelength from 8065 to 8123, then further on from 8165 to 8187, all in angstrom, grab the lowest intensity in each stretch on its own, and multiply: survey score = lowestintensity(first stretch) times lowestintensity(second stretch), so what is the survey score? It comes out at 256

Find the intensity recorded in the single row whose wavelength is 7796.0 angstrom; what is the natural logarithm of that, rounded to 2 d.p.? 3.14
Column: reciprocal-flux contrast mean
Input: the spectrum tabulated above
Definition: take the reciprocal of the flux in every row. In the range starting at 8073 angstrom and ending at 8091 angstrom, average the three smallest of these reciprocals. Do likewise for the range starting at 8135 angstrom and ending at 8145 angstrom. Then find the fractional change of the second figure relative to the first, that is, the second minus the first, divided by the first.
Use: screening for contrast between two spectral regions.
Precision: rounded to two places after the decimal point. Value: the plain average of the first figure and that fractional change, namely 0.04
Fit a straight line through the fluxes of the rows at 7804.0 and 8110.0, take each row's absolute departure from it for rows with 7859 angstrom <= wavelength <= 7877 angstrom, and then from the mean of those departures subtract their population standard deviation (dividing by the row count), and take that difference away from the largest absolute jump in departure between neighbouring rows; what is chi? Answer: 3.6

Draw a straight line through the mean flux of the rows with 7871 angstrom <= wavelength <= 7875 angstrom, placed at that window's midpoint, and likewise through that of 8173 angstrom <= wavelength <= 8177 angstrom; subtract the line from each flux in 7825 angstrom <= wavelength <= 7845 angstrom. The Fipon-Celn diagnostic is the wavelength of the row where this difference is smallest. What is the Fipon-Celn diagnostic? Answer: 7844.0 angstrom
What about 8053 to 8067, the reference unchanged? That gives 8066.0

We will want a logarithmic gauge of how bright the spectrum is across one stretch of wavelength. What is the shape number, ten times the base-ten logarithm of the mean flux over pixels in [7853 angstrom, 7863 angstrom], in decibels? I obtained 12.9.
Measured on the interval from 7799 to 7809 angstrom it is 13.6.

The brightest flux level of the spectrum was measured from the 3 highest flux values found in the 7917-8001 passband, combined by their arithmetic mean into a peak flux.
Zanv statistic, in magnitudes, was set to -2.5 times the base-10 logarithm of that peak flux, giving -3.44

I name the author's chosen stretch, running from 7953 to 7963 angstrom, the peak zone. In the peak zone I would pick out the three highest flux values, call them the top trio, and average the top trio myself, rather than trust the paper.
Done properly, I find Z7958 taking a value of 21.2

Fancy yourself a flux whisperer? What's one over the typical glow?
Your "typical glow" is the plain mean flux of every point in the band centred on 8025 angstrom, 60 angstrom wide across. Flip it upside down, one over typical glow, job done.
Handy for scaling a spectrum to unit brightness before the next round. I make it 0.0486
